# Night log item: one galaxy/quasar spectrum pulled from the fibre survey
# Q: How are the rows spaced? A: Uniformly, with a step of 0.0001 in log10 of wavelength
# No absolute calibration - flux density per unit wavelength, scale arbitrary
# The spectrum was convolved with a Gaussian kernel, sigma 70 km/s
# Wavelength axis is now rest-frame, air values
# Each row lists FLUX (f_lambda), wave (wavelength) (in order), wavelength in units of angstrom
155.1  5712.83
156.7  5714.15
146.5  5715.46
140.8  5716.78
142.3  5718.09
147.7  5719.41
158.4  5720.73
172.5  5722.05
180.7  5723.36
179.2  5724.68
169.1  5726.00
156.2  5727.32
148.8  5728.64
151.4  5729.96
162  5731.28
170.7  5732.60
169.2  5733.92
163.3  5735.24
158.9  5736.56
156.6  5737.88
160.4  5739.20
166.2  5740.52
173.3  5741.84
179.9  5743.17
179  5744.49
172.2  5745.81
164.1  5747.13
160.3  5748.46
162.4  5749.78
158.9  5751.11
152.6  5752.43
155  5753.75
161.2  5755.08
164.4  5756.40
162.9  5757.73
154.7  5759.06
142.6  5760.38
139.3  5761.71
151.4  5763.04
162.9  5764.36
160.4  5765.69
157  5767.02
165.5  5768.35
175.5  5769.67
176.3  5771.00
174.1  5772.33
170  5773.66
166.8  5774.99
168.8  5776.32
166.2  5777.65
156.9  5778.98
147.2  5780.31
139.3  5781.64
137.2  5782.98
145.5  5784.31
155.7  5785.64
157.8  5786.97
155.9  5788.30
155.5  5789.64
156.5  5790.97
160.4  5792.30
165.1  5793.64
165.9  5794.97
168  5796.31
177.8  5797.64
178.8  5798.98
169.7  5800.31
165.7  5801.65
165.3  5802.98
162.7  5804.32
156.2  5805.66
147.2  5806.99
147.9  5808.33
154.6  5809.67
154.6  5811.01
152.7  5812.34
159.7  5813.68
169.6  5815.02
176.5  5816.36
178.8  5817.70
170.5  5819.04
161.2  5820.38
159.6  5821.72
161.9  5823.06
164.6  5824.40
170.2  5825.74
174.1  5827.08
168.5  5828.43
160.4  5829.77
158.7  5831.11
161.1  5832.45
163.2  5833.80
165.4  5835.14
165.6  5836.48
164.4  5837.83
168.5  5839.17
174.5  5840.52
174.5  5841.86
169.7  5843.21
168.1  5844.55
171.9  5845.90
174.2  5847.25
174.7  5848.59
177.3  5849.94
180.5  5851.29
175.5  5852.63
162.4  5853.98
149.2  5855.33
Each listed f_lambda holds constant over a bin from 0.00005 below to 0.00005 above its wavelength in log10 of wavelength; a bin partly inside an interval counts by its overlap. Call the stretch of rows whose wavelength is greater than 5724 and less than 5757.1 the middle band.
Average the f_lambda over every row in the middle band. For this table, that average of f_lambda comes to 164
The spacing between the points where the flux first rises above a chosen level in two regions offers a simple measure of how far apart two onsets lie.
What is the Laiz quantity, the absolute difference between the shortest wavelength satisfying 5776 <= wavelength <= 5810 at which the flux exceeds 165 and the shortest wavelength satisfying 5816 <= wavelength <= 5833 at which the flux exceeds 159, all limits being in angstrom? 40.0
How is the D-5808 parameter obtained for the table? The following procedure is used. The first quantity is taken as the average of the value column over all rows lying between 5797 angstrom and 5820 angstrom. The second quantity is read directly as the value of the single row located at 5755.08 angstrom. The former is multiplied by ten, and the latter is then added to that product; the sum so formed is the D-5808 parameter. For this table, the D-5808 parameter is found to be 1801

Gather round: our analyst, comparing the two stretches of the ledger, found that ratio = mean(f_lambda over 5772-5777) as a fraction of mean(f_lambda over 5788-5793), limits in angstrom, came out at 1.08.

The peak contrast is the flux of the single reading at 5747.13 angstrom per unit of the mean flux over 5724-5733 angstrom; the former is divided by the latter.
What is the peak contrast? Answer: 1.01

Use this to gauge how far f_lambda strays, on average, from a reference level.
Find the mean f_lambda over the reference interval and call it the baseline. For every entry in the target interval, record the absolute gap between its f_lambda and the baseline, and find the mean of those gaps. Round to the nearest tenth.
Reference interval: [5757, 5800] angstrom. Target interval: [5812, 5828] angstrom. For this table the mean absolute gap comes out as 8.0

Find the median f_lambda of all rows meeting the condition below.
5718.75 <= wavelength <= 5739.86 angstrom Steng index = 161.2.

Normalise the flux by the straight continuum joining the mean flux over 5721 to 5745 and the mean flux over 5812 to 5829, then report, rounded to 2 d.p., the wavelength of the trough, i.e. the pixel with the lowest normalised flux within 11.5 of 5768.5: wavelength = 5761.71 angstrom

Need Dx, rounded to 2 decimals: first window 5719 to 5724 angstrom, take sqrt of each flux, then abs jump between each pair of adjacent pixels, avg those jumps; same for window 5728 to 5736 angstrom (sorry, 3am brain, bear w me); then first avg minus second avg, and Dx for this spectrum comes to 0.20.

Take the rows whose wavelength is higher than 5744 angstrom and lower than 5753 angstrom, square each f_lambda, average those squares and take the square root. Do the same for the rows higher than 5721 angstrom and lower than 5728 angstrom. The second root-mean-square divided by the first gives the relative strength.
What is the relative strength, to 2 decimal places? 1.04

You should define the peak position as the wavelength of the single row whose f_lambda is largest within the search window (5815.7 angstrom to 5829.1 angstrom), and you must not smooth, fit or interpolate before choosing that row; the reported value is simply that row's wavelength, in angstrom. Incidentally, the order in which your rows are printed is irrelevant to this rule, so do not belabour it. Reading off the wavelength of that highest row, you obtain 5817.70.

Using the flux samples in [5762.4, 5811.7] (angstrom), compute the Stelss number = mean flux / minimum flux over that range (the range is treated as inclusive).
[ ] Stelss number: 1.17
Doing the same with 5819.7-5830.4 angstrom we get 1.03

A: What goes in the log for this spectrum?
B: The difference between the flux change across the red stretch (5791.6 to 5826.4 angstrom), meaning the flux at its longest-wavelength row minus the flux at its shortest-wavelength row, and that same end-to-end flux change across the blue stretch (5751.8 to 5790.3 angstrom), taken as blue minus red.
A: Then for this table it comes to -6.9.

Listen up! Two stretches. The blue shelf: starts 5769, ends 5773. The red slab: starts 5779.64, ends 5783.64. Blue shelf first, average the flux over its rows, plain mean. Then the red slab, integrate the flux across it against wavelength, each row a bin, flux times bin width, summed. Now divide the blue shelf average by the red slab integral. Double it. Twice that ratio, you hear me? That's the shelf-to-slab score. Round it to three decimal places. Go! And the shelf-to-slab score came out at 0.622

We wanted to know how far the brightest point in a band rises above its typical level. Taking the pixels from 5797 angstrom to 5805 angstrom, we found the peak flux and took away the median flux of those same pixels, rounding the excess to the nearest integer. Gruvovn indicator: 11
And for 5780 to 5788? 11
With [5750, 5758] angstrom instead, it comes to 4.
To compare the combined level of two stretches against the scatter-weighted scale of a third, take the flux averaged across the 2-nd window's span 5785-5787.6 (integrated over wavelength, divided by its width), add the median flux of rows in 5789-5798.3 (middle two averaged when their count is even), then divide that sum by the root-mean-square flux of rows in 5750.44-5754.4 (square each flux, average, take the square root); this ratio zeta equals 2.07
